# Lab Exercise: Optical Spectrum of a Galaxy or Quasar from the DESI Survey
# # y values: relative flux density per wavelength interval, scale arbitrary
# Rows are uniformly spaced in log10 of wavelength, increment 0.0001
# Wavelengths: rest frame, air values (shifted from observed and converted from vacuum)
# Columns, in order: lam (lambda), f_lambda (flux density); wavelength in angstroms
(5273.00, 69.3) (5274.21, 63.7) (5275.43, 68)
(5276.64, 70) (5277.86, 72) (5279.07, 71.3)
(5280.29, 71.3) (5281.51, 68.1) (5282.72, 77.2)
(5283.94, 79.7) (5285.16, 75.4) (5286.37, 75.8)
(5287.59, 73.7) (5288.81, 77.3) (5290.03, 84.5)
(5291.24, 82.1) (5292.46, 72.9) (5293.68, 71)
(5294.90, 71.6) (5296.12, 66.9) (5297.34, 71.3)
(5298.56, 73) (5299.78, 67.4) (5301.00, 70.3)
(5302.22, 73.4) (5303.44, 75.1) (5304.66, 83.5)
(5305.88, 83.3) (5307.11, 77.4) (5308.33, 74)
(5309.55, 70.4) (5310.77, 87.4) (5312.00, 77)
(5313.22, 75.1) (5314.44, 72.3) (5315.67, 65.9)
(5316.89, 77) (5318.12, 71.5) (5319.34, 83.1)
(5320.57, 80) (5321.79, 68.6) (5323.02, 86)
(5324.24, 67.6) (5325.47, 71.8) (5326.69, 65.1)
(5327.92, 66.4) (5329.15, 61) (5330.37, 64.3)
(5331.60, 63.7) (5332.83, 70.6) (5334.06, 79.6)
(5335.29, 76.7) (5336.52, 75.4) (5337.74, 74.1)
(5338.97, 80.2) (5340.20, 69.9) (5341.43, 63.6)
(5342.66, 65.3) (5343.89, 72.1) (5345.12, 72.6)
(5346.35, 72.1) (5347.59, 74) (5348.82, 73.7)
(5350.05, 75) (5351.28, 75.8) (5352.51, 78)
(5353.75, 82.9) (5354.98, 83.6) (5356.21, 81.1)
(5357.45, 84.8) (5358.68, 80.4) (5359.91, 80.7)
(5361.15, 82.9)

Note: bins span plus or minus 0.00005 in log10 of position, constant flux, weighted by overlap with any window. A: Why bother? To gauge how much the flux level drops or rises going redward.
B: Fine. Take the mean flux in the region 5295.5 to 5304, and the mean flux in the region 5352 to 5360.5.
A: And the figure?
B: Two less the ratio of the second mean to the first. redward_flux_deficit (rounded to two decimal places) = 0.85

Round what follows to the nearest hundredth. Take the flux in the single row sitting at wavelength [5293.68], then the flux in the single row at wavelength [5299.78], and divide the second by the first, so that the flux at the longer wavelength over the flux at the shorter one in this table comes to 0.95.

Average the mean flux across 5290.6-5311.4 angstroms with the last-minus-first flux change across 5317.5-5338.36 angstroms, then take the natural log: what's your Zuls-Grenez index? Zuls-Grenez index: 3.66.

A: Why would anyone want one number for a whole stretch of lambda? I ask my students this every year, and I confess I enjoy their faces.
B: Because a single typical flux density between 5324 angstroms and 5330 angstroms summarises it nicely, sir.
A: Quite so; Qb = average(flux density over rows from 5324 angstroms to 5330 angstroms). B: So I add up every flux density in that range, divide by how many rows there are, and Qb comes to 66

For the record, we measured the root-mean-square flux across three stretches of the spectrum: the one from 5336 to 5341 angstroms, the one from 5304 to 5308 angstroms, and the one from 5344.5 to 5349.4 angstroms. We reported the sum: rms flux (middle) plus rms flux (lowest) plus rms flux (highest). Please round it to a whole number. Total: 230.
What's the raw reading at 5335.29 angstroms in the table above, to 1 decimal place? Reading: 76.7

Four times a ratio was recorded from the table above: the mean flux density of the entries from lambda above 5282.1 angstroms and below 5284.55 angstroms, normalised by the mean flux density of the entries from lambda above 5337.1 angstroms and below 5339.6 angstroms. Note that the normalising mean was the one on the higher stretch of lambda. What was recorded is 4.1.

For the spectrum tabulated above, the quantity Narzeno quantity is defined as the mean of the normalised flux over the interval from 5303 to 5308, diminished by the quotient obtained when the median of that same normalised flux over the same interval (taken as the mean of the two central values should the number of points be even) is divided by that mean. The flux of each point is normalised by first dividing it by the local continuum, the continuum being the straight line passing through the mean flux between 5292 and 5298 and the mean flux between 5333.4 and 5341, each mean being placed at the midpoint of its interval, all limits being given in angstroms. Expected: 0.10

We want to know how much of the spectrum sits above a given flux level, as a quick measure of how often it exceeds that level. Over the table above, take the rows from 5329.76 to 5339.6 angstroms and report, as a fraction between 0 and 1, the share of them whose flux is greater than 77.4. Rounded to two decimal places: 0.25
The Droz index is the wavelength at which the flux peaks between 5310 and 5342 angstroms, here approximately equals 5310.77 angstroms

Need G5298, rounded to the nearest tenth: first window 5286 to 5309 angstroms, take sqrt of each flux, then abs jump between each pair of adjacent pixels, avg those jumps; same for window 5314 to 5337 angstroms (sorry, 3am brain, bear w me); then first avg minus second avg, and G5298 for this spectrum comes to -0.2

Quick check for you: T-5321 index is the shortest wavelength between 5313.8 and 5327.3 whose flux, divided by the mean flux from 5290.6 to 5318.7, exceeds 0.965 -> 5314.44 angstroms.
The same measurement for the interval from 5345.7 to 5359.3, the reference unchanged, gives 5346.35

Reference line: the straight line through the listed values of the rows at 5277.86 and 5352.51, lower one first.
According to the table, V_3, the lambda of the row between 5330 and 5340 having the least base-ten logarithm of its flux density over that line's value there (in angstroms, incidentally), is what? 5331.60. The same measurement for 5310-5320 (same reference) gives 5315.67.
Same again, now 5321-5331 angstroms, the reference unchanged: 5329.15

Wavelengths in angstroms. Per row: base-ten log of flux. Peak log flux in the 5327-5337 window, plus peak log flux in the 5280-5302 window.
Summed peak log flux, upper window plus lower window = 3.83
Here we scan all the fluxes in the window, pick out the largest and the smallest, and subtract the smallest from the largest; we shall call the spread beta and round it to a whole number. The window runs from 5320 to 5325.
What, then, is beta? 18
